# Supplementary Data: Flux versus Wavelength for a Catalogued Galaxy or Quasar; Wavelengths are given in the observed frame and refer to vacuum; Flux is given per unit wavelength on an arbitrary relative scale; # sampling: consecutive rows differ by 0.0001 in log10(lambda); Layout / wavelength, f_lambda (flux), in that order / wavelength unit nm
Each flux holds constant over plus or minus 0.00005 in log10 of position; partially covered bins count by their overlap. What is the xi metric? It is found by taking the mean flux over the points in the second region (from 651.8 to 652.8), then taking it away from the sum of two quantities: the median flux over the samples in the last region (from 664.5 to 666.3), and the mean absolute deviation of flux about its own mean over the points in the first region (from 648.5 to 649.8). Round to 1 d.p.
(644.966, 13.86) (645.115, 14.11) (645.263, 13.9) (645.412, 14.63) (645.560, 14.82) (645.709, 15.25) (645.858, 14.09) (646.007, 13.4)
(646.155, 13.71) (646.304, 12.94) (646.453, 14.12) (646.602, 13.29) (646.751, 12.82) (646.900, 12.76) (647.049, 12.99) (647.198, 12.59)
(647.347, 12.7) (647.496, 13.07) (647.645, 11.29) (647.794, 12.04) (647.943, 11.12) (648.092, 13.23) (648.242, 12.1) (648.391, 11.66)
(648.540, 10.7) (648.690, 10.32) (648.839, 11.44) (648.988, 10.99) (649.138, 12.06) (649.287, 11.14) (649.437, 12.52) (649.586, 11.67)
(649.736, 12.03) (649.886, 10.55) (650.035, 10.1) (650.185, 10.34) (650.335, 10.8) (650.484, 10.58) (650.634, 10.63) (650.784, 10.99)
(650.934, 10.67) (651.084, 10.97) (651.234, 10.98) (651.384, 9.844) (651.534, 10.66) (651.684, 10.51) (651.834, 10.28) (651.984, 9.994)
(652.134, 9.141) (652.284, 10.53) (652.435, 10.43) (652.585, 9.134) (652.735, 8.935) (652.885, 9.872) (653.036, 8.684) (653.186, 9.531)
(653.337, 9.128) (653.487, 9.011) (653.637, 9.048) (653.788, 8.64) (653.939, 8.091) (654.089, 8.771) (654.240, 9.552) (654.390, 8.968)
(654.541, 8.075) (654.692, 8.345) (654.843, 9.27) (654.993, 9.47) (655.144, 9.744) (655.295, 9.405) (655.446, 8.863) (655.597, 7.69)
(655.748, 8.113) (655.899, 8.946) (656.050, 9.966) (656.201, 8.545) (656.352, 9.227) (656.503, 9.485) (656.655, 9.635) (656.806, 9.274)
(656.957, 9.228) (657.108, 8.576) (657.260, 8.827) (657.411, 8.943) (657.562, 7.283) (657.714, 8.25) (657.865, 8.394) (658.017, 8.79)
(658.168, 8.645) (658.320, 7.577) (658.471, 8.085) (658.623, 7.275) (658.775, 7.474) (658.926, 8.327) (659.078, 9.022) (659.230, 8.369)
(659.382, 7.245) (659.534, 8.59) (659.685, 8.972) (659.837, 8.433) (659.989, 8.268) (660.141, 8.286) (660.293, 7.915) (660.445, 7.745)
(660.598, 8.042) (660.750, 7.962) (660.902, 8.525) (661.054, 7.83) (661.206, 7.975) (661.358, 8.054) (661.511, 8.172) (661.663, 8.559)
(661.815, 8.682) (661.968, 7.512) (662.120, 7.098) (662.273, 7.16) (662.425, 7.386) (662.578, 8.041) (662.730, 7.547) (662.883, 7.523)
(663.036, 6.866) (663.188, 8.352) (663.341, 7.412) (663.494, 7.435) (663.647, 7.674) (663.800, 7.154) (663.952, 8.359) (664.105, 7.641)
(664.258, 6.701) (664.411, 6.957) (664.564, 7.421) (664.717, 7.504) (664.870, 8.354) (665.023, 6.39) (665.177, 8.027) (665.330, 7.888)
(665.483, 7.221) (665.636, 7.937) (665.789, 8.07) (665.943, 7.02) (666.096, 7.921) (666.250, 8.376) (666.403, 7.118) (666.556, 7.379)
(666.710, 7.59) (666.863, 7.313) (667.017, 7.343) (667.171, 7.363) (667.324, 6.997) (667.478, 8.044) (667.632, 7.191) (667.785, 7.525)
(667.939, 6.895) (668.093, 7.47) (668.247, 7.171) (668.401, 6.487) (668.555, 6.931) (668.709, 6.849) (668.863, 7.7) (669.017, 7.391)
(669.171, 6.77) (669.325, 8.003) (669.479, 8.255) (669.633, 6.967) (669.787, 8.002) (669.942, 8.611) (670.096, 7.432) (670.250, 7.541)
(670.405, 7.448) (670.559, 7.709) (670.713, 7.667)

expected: -1.3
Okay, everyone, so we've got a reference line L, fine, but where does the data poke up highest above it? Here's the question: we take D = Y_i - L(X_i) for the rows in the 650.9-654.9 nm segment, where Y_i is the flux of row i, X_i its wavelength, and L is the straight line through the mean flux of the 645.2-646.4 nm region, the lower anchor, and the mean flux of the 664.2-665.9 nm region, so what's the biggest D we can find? -1.2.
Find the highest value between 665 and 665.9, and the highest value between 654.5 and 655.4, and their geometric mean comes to 8.9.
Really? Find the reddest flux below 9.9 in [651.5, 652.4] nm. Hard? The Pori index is 652.134 nm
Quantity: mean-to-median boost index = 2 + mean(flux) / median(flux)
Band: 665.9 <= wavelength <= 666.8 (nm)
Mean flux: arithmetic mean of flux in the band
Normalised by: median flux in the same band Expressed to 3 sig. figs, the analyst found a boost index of 3.01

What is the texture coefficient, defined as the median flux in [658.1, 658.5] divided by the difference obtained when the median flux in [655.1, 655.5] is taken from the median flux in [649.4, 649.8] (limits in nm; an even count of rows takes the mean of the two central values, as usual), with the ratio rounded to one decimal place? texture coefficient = 3.1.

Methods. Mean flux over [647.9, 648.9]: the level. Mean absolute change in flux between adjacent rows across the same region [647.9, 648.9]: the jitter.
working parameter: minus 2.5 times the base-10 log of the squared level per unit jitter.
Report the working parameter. -5.28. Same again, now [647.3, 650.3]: -5.42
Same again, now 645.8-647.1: -6.24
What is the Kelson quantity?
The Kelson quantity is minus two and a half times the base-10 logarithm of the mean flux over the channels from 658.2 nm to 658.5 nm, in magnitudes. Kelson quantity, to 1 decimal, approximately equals -2.2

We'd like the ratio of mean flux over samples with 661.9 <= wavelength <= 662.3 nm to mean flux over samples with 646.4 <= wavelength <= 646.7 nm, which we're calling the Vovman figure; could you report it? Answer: 0.53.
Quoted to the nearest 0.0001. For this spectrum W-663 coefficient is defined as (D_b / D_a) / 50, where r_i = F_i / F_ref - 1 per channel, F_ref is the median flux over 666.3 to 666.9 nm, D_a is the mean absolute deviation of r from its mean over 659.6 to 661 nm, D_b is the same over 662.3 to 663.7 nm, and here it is 0.0205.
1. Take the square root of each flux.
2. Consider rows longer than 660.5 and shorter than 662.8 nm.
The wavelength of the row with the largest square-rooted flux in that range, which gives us 661.815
